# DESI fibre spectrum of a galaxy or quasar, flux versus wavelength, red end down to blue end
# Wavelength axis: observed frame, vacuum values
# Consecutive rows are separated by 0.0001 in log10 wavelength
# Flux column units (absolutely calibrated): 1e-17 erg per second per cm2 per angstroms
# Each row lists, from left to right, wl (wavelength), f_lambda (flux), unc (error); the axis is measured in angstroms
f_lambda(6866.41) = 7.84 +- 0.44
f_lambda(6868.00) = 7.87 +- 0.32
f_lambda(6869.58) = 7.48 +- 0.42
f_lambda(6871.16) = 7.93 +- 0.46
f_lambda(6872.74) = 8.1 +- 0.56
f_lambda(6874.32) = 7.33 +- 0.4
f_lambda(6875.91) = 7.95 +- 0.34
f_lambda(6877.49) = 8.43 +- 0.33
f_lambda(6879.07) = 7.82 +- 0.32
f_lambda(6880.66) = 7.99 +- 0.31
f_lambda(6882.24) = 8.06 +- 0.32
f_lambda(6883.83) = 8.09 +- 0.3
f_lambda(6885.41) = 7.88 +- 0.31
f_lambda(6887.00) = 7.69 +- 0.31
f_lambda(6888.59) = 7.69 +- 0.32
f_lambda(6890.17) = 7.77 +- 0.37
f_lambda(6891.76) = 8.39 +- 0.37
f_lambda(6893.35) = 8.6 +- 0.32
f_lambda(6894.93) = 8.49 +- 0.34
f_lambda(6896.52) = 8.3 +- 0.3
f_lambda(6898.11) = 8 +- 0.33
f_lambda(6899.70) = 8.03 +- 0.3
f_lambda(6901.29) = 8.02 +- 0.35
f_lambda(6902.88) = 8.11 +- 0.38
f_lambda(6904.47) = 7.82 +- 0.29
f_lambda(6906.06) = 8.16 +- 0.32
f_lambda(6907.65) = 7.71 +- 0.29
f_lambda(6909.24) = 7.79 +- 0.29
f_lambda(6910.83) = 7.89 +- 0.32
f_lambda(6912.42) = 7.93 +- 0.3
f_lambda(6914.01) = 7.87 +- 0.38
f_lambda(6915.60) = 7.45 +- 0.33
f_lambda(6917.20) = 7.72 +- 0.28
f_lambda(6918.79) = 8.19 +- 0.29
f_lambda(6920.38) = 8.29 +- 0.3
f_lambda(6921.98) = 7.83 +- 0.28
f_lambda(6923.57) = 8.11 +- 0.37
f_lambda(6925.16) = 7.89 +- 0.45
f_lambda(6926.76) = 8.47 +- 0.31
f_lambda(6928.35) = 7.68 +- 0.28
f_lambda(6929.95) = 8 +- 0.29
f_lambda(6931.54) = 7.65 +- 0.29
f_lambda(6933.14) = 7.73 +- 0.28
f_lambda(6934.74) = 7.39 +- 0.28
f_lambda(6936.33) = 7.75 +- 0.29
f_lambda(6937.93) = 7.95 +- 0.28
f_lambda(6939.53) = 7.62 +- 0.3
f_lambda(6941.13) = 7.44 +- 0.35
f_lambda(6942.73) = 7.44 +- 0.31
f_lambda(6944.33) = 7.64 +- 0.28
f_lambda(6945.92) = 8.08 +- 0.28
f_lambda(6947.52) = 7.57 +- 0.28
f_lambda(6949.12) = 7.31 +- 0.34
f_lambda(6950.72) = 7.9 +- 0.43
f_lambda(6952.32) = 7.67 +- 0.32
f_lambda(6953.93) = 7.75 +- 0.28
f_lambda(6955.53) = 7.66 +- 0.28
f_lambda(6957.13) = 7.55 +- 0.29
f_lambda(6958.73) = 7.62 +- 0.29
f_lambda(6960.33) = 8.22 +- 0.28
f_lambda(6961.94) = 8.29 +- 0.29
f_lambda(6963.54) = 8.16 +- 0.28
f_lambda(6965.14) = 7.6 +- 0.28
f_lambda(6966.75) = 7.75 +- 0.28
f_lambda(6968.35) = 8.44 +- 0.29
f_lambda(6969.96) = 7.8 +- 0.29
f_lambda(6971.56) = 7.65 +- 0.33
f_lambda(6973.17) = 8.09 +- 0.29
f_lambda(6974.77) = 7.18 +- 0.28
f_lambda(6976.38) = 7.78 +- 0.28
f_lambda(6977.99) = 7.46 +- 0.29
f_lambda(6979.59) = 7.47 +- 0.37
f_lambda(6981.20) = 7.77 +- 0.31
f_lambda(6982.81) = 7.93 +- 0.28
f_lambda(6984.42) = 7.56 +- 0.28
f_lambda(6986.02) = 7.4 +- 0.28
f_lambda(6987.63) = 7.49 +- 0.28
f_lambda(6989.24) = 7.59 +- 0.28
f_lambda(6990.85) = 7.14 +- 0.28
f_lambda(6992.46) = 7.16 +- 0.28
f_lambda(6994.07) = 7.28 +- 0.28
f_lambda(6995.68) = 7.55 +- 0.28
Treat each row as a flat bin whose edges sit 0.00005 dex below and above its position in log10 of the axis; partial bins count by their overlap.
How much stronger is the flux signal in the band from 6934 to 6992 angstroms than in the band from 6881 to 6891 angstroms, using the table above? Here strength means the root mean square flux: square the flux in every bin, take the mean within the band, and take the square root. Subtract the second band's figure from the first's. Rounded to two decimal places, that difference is -0.16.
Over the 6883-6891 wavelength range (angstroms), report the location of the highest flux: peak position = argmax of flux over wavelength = 6883.83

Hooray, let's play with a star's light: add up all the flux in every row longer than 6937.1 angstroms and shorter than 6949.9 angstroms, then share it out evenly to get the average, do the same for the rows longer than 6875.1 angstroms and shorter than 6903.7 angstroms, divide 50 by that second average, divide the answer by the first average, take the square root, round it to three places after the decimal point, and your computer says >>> 0.901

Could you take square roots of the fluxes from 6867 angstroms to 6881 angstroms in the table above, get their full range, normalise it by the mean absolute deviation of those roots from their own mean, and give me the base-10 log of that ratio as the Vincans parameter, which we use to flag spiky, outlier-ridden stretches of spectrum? 0.69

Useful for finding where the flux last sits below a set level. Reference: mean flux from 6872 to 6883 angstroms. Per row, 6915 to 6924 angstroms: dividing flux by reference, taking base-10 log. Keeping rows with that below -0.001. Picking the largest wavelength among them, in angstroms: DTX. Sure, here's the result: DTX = 6921.98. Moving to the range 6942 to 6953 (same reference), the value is 6952.32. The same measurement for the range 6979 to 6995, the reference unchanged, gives 6994.07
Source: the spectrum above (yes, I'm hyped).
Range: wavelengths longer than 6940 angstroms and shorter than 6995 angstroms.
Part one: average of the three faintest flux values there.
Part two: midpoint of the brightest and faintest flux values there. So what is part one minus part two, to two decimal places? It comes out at -0.63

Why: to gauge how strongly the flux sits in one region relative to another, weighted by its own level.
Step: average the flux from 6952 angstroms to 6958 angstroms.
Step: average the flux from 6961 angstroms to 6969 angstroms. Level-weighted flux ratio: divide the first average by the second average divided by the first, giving 7.3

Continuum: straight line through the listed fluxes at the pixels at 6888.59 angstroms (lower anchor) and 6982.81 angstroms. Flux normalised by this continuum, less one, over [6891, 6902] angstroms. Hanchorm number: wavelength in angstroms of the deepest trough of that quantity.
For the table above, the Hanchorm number 6898.11 angstroms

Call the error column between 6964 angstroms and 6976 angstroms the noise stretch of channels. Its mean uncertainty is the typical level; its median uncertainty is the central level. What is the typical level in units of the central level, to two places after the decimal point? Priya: 1.00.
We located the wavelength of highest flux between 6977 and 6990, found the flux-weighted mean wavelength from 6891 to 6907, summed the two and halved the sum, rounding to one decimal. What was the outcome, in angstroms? 6940.8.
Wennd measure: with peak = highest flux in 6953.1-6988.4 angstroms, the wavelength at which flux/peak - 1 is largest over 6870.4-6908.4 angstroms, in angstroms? 6893.35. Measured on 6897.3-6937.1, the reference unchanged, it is 6926.76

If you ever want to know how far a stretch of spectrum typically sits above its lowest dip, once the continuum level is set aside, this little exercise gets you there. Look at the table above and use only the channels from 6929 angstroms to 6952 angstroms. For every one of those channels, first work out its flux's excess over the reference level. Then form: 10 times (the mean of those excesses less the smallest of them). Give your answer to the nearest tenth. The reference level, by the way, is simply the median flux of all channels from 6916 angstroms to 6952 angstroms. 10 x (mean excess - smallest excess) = 3.7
